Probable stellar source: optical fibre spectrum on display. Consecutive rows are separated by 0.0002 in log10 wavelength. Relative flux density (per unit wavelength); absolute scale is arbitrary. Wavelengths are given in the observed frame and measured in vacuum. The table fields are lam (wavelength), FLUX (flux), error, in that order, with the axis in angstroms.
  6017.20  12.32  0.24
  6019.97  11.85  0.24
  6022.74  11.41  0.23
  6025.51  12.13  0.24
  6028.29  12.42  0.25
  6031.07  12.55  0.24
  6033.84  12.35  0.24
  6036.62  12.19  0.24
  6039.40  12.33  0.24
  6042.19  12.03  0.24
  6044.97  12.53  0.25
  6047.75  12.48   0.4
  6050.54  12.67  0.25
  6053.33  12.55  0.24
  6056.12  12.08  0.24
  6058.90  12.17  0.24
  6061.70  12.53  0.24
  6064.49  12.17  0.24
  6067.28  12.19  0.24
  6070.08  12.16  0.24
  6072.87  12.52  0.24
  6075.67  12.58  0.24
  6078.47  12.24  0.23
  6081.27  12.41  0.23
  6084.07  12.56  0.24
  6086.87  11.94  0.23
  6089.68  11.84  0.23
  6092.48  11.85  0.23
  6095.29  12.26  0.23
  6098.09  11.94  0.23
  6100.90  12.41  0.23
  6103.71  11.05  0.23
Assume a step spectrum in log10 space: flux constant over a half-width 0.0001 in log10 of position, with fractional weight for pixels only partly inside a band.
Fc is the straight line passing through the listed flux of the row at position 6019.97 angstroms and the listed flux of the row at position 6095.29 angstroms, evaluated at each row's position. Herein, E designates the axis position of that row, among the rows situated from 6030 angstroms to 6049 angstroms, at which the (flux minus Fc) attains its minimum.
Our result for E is 6042.19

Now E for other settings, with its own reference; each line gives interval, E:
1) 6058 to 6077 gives 6070.08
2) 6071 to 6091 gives 6089.68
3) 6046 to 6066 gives 6056.12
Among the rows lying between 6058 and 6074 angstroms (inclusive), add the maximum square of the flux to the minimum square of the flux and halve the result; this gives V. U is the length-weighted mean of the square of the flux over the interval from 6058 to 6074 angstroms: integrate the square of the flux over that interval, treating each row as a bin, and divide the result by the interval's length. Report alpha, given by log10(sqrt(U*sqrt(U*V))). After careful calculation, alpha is 2.180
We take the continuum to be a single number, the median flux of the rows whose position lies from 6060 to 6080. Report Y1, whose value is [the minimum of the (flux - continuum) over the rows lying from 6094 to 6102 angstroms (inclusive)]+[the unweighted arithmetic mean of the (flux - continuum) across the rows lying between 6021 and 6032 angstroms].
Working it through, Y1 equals -0.4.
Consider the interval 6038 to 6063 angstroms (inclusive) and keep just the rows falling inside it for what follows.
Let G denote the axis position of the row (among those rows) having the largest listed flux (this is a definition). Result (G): 6050.54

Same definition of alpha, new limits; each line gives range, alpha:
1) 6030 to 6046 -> 2.181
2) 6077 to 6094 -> 2.170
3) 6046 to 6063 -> 2.187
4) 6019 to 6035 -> 2.165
